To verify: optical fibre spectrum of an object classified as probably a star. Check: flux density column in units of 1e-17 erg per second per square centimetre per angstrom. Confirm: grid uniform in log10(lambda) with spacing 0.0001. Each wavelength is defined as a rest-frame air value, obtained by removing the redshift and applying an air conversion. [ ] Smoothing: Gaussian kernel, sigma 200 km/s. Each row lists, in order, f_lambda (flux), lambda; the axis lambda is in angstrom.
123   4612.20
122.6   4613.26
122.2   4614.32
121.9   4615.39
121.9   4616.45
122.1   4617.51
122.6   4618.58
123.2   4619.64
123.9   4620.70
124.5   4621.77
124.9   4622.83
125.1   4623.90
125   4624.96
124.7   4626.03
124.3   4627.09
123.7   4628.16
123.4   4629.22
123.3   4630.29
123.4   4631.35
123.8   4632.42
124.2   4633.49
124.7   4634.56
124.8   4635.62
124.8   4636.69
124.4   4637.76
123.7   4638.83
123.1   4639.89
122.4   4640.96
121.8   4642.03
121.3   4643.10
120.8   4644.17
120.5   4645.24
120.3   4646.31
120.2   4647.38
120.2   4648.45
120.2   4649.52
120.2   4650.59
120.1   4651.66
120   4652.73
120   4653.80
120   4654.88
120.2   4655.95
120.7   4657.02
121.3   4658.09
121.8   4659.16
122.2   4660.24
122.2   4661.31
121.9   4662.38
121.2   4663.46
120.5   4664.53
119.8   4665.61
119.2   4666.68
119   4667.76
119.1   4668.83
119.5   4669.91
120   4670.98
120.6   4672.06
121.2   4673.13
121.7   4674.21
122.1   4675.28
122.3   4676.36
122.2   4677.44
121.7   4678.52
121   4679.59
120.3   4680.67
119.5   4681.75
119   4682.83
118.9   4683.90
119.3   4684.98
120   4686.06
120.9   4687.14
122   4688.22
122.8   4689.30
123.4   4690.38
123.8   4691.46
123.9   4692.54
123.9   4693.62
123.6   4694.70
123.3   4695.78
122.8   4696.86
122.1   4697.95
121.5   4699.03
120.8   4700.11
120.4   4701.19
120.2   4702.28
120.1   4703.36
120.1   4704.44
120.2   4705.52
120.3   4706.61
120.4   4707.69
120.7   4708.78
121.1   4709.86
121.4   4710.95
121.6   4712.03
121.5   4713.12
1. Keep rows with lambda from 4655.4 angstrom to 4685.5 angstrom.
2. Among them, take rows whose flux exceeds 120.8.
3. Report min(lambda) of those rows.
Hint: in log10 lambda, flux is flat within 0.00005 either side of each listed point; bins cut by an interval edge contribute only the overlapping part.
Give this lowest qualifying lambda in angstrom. 4658.09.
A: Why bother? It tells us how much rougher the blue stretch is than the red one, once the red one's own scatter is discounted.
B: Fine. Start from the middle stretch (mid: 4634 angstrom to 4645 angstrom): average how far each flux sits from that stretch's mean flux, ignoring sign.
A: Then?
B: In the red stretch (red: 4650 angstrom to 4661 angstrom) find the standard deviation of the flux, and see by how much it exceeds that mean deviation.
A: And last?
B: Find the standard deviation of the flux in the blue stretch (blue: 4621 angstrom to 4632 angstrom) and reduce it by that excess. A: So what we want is 1.2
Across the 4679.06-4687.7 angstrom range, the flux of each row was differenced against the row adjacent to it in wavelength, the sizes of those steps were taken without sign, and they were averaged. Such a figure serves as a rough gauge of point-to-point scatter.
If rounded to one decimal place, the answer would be 0.6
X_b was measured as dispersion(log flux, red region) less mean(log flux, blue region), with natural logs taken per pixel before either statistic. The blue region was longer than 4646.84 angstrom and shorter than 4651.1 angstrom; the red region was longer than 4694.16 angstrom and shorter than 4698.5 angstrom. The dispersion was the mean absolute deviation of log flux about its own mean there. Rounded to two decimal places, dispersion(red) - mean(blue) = -4.79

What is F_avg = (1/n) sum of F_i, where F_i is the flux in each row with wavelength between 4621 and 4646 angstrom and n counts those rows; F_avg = 124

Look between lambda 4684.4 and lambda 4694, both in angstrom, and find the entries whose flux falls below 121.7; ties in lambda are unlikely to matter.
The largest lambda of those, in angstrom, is 4687.14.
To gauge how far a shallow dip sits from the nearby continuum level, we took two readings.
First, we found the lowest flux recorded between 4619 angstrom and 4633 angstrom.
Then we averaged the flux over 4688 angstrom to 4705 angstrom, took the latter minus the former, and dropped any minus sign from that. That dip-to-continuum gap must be 1.0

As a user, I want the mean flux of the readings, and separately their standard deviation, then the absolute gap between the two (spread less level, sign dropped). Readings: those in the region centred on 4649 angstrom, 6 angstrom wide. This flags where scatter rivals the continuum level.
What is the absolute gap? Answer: 120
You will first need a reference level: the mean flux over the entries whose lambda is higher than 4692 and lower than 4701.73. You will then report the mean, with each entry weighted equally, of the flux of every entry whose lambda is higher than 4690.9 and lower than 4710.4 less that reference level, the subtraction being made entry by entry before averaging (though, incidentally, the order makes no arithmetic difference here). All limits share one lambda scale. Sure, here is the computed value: -0.9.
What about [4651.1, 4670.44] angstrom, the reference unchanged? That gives -2.0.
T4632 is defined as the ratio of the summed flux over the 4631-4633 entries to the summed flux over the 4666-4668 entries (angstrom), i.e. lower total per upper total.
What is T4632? 1.038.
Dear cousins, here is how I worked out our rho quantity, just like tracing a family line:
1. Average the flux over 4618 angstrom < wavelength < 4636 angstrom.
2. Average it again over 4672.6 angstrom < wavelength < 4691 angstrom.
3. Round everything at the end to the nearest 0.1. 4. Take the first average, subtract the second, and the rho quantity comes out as 3.0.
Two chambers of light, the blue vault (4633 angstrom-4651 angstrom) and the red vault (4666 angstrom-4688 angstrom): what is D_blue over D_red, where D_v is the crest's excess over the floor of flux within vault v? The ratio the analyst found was 1.35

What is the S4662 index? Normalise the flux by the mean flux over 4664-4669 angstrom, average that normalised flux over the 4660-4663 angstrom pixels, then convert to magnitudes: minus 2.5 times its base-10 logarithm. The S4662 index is -0.023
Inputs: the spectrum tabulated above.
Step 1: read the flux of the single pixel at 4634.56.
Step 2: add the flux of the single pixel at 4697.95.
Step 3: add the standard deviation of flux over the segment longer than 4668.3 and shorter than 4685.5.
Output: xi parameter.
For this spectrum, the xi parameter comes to 248.0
